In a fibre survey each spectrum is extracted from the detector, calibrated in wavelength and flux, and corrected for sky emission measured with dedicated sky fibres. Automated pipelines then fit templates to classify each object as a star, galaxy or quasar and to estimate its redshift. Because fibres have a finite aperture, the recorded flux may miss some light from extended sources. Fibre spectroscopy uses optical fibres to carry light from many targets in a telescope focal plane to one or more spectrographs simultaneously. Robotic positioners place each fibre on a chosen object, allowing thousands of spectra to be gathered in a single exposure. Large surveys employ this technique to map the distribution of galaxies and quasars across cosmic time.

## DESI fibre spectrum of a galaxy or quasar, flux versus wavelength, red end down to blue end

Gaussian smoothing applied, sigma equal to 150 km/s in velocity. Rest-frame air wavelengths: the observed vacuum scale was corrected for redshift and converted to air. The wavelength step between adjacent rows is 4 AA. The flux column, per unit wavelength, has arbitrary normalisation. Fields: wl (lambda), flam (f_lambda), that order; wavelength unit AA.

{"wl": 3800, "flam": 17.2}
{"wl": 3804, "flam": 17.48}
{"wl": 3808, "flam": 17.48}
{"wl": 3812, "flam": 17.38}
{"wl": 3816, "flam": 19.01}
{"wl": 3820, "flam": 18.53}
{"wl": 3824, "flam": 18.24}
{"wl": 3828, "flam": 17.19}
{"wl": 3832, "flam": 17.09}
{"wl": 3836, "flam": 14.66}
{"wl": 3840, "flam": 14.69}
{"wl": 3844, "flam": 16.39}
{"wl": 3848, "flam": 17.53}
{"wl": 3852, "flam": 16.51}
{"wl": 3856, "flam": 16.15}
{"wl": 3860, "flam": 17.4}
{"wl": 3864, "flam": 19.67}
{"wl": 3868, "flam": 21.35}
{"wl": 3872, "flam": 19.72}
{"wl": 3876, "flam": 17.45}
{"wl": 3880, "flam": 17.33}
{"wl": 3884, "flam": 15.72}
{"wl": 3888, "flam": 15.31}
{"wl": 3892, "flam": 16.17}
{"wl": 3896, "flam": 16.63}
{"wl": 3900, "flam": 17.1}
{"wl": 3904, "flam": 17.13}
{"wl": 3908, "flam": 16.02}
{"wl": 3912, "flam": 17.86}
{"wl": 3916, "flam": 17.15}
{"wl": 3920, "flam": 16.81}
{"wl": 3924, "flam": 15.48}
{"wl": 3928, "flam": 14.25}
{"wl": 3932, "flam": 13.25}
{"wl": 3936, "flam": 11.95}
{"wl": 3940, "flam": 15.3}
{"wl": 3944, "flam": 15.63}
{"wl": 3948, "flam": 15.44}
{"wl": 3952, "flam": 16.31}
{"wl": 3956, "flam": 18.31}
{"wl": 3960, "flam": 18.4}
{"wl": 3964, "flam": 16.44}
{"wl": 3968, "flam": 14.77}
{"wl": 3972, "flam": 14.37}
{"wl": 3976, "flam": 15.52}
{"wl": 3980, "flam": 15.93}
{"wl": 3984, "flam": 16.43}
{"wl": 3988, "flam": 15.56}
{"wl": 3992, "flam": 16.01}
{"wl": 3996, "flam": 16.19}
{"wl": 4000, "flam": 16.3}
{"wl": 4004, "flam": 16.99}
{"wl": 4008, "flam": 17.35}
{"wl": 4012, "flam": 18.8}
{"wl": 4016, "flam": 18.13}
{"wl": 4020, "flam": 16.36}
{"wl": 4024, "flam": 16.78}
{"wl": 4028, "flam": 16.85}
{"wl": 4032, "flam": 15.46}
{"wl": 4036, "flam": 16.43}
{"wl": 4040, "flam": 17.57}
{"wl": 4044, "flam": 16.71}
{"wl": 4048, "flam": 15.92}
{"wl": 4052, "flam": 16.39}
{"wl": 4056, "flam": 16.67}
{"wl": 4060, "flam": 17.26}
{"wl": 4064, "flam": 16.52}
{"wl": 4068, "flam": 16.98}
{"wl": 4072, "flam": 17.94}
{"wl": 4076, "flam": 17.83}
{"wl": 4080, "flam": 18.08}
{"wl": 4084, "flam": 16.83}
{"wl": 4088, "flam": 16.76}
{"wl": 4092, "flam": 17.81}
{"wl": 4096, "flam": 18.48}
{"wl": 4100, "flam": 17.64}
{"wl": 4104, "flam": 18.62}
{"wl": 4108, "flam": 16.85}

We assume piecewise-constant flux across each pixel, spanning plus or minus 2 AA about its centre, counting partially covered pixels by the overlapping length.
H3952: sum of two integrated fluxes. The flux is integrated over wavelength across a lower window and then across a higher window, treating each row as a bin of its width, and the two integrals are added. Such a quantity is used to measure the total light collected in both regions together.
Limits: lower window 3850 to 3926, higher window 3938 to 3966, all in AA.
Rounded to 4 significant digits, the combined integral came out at 1771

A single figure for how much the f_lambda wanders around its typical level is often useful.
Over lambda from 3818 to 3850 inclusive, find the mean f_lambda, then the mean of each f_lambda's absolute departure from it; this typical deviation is 1.2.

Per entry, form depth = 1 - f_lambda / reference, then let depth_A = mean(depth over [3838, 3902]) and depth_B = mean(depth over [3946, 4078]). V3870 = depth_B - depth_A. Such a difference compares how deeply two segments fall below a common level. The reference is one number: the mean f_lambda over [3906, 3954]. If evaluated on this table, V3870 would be 0.04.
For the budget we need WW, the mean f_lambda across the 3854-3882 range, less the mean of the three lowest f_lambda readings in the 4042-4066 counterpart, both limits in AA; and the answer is 2.2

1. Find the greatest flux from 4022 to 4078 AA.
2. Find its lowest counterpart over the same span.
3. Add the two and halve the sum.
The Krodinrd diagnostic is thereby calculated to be 16.7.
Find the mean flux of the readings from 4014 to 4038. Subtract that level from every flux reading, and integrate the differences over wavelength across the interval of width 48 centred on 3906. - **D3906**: -18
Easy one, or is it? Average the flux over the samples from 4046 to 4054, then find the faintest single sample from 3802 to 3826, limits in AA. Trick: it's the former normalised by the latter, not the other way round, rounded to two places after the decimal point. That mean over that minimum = 0.93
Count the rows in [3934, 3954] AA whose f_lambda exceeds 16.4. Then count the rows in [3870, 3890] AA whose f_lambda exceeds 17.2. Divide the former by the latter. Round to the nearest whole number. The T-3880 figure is 0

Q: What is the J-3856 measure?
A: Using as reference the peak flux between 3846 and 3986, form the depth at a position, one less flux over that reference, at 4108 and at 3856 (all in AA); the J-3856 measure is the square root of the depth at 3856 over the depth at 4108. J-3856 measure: 1.1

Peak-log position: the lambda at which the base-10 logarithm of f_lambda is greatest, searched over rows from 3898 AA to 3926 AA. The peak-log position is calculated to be 3912 AA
